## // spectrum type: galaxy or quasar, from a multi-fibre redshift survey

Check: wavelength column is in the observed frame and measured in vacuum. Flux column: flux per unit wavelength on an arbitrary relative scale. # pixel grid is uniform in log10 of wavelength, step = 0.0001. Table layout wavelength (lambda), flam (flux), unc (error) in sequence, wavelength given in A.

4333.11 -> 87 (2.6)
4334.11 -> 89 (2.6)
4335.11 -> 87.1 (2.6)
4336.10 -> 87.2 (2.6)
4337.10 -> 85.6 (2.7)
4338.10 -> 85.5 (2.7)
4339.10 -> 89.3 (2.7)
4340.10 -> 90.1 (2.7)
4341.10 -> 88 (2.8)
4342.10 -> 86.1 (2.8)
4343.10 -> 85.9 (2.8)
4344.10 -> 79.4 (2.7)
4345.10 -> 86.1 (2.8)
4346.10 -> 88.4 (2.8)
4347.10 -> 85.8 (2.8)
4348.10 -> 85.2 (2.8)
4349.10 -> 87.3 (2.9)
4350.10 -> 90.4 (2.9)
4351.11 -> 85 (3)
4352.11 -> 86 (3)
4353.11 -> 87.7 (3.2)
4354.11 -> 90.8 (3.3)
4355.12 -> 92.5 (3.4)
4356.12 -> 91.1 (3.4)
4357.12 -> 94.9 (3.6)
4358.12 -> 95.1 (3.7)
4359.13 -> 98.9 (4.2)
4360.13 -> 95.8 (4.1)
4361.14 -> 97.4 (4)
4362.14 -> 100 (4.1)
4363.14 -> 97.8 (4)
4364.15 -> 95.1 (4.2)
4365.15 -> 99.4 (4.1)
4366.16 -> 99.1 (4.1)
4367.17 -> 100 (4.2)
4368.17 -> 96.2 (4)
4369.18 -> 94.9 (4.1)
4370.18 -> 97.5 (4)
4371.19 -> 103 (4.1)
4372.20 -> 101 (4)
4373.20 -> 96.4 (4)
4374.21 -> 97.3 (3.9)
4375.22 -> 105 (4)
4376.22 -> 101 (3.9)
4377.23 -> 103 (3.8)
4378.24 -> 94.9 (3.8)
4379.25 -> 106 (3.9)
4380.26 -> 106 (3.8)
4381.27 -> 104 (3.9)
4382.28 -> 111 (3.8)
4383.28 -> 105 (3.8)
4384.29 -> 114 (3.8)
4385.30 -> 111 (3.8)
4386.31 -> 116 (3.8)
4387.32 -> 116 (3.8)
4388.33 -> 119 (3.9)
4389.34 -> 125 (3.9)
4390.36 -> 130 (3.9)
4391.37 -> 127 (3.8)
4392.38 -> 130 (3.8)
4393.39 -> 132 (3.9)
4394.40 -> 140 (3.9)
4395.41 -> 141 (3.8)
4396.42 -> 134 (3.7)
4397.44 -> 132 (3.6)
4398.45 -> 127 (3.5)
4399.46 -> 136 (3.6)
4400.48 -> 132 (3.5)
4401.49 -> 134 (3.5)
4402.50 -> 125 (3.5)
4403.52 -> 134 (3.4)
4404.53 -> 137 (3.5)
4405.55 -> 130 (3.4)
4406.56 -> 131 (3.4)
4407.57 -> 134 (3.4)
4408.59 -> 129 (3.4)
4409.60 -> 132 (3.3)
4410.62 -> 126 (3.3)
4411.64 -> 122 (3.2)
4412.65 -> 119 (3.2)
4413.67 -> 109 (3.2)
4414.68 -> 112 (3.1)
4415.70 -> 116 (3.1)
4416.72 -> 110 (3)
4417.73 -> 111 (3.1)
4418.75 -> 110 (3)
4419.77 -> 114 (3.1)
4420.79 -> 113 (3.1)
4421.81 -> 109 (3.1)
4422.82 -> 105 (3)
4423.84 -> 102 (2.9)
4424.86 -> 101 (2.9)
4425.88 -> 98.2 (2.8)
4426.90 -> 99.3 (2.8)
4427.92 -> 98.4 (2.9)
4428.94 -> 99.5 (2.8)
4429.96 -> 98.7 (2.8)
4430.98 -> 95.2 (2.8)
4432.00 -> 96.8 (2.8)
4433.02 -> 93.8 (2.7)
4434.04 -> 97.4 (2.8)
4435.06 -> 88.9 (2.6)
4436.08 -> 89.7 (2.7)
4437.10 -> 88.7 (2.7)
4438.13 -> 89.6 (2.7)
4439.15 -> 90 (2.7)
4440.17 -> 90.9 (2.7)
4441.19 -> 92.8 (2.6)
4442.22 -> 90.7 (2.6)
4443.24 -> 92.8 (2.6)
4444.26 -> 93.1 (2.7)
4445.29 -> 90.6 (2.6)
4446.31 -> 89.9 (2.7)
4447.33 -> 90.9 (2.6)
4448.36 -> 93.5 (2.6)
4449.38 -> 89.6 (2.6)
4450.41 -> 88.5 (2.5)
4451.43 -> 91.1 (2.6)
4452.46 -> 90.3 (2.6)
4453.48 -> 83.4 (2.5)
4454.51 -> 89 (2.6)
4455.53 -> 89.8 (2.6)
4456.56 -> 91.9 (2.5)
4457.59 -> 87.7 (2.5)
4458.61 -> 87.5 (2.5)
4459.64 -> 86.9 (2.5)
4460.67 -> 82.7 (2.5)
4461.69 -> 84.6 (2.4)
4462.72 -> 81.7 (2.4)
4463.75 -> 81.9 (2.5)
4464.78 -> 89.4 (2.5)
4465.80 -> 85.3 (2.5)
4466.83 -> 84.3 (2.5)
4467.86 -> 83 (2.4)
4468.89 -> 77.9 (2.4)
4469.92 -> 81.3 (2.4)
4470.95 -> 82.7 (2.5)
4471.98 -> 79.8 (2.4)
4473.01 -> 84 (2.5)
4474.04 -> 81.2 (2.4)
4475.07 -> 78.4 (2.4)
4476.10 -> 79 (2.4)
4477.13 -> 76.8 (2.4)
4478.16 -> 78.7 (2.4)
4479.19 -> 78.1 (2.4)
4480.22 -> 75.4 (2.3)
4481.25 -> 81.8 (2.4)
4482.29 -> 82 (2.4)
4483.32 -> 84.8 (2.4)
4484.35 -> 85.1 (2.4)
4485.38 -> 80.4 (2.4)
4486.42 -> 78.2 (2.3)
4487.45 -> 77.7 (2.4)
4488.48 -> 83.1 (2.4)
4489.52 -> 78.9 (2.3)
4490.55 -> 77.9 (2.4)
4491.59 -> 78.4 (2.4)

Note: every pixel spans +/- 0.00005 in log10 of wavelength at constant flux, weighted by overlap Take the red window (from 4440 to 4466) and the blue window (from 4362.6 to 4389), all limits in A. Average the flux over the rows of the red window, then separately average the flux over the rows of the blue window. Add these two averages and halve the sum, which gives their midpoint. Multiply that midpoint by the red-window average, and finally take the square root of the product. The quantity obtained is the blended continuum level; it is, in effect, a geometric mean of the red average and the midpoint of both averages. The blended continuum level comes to 92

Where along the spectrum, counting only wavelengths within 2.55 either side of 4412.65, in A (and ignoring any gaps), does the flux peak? 4410.62 A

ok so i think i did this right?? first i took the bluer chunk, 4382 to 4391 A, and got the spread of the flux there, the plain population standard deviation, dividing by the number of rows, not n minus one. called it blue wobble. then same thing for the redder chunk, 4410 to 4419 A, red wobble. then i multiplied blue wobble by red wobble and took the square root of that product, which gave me 6.4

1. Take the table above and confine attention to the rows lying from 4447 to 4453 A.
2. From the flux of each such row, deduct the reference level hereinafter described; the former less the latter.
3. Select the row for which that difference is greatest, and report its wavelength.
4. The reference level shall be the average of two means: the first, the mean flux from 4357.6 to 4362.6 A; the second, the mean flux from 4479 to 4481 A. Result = 4448.36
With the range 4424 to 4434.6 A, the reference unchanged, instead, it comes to 4424.86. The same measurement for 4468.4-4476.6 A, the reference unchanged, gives 4473.01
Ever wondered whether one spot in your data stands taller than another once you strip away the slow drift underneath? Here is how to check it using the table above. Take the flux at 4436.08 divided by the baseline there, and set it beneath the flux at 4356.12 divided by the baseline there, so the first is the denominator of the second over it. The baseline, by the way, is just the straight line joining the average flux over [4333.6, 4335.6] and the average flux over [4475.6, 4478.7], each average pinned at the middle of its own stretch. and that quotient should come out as 0.95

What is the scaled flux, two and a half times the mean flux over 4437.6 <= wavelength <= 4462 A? 224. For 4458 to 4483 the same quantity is 205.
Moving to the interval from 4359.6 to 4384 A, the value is 251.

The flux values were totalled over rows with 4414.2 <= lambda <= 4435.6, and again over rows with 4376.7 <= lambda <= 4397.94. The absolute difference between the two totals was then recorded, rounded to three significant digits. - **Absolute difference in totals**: 328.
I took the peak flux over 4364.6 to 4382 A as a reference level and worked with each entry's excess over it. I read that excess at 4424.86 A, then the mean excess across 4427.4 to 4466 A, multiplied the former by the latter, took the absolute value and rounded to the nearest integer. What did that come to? 78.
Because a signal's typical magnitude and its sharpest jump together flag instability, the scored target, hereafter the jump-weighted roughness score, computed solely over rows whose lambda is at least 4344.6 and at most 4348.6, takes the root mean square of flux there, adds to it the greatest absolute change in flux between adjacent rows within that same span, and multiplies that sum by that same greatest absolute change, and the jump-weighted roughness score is 231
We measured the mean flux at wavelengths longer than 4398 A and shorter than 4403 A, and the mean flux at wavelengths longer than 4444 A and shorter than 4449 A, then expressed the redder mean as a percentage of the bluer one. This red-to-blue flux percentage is 70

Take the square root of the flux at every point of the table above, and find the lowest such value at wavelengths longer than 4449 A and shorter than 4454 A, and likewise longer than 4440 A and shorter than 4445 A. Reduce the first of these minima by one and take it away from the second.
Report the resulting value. 1.39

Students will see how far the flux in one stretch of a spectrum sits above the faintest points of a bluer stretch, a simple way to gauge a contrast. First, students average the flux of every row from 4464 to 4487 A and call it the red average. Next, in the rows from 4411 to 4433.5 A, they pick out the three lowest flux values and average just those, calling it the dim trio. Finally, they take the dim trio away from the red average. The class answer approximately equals -14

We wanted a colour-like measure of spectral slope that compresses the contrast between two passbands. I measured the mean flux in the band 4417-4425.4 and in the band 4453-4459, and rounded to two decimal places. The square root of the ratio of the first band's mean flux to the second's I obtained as 1.11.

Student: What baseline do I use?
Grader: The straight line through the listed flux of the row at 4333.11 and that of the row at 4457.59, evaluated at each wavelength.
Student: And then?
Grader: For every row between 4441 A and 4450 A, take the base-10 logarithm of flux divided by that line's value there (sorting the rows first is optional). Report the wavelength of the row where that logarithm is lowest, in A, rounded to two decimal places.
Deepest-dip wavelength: 4449.38 A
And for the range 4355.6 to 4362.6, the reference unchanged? 4356.12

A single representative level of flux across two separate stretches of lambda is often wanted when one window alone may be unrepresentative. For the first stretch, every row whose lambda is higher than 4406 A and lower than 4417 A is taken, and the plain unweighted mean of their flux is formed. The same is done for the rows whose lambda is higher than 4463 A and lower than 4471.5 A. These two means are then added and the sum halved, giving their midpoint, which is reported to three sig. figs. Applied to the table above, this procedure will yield 103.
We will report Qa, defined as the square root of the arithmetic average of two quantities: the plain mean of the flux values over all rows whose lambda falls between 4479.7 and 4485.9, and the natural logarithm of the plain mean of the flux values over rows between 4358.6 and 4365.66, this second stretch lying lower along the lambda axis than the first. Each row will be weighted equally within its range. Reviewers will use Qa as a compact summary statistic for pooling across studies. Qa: 6.6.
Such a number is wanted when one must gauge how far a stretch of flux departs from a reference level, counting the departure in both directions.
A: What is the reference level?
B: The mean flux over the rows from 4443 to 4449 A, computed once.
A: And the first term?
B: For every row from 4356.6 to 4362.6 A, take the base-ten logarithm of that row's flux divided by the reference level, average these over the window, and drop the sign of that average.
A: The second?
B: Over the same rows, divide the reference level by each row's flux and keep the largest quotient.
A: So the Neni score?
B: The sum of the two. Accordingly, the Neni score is 0.99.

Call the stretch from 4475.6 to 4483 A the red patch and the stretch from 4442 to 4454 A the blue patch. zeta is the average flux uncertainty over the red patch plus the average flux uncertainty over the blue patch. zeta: 5.0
